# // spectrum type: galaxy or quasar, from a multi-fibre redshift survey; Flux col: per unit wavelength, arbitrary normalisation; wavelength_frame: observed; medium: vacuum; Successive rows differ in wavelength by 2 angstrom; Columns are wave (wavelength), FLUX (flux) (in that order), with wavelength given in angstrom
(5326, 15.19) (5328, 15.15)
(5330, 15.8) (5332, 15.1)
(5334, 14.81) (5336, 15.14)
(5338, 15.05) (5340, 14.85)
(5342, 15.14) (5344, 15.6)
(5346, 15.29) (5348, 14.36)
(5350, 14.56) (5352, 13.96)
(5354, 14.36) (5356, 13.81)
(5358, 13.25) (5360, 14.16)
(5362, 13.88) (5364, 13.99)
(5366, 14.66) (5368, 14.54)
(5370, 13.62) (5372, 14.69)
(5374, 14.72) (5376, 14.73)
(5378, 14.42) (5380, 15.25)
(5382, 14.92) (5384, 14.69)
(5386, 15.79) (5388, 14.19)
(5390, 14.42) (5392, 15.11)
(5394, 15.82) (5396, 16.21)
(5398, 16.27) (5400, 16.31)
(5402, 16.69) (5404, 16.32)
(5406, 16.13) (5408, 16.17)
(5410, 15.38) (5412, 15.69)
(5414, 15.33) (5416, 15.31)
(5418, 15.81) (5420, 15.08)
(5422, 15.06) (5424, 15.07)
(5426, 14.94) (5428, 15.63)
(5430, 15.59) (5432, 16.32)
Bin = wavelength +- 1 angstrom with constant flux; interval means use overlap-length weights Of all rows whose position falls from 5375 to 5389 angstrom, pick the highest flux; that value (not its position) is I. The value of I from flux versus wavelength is 15.79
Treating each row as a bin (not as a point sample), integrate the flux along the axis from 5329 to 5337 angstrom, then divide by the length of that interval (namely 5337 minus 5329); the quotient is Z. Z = 15.2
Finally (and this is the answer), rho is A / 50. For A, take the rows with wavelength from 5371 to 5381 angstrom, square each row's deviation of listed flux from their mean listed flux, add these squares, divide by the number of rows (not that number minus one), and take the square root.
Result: 0.0054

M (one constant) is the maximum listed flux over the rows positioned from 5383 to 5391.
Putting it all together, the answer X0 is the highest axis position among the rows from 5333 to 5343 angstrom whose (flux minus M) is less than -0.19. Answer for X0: 5342 angstrom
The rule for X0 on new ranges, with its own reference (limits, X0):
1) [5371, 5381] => 5380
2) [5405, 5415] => 5414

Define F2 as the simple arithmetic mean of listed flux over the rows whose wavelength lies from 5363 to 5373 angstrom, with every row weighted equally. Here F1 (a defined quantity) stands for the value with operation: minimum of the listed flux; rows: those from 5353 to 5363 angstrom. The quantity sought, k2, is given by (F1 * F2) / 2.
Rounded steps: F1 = 13.25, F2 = 14.3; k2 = 95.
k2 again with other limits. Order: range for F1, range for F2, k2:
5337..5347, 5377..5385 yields 110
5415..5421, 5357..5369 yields 106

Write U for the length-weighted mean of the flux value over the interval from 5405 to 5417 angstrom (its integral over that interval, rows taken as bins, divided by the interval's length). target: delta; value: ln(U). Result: 2.752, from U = 15.7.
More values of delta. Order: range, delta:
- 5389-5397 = 2.734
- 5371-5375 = 2.688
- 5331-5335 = 2.705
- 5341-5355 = 2.691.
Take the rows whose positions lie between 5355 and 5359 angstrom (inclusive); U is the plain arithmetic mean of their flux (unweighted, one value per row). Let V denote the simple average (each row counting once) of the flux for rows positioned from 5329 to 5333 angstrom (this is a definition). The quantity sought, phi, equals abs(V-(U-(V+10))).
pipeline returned 27.4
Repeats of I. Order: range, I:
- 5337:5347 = 15.6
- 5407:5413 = 16.17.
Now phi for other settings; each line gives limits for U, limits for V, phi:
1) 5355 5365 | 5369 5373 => 24.5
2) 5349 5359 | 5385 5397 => 26.5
